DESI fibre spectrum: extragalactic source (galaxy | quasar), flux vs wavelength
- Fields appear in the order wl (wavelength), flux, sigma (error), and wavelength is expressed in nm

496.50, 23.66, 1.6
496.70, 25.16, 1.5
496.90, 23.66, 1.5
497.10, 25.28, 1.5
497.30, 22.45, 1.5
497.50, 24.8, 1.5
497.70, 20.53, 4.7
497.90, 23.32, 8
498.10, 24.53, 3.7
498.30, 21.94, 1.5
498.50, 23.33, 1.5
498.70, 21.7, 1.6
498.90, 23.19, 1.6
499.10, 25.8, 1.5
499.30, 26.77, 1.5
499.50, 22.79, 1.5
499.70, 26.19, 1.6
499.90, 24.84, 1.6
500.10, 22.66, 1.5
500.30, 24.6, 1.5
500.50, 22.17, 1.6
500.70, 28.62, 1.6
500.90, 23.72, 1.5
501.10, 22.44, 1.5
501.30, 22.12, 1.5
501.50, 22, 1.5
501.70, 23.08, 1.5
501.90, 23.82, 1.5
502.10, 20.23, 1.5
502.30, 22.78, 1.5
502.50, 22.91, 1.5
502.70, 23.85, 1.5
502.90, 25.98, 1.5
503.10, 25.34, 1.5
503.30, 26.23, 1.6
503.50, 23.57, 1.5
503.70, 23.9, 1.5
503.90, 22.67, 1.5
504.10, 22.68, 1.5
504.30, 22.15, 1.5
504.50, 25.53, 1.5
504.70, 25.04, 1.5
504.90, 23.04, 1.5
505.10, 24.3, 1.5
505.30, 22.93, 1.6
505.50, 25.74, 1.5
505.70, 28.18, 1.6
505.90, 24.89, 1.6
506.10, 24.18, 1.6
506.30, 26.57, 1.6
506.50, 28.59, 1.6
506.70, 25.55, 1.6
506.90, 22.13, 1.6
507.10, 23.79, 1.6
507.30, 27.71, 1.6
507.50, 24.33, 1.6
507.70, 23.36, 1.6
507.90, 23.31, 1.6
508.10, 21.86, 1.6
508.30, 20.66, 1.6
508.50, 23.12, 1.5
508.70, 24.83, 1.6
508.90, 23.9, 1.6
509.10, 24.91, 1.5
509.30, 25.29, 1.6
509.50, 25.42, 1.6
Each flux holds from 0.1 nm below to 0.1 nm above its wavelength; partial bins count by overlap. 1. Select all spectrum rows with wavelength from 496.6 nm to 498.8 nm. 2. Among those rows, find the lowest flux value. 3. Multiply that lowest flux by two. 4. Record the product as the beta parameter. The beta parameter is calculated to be 41.1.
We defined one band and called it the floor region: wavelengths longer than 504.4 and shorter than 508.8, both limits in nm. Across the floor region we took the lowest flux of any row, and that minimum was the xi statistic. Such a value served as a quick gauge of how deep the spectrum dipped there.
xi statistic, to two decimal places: 20.66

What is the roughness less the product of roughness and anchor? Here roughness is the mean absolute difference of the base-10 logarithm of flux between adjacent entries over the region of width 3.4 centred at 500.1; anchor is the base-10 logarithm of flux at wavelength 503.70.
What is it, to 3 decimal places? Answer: -0.015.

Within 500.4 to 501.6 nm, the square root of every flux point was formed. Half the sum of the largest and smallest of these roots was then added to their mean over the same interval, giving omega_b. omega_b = 9.9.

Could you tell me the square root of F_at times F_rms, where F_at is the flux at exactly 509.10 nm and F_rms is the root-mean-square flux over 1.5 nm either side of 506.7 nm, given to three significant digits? 24.9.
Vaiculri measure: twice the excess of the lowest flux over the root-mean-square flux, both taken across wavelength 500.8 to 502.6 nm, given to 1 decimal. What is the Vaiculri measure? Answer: -4.7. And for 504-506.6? -5.7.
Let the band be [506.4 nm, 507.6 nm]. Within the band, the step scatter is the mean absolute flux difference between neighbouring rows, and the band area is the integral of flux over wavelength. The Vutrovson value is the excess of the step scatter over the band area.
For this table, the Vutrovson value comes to -27.3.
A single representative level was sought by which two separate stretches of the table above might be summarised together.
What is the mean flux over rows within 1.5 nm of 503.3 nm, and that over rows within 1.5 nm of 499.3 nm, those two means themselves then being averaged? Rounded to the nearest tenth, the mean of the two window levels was 24.0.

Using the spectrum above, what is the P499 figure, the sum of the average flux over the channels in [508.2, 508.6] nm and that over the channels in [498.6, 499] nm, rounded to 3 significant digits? 44.3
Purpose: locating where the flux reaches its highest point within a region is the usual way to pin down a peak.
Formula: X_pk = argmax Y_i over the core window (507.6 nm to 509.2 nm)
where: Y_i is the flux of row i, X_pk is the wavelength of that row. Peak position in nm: 509.10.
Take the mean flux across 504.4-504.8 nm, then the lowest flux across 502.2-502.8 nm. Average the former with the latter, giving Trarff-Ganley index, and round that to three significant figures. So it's 24.0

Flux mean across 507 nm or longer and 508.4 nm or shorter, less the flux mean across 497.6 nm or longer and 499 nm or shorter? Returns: 0.93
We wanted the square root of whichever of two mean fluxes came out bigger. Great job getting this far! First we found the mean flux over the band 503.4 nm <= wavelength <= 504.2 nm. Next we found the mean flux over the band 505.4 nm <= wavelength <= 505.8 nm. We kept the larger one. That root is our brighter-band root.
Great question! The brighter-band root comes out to 5.19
